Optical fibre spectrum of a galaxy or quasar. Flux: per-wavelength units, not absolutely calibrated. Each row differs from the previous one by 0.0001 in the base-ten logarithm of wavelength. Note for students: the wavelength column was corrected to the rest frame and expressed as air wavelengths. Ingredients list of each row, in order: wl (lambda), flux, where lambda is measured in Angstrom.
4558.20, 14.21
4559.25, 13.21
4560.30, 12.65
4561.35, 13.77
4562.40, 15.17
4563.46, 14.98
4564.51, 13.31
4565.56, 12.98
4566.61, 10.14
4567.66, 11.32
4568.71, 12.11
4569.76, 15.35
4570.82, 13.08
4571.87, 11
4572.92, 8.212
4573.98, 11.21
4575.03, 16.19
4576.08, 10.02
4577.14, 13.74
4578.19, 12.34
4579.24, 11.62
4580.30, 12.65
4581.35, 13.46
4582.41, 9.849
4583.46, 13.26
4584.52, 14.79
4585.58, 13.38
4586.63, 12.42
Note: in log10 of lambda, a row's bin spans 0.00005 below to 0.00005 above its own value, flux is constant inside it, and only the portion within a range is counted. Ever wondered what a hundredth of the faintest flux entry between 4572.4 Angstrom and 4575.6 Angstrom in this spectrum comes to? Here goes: 0.082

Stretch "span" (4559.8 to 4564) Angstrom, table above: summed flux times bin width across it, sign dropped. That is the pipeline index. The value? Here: 59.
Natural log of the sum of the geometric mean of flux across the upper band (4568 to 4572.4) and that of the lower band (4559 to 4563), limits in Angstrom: 3.28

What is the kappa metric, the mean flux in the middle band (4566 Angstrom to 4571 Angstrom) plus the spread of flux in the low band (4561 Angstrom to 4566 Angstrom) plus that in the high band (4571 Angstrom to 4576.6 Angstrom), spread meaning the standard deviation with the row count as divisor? 15.9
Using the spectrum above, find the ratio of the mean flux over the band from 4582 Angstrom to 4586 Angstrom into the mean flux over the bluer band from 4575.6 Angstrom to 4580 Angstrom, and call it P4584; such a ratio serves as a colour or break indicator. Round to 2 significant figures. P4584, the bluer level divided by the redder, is 0.93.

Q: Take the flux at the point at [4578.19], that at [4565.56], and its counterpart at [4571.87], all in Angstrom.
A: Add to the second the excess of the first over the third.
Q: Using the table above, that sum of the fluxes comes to 14.3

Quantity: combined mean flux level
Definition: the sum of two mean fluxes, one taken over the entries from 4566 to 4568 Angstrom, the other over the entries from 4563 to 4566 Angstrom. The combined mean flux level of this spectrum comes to 24.5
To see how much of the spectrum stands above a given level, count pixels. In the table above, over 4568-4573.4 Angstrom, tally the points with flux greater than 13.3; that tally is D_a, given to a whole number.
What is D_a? 1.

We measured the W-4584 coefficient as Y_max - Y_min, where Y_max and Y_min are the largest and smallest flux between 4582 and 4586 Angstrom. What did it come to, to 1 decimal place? 4.9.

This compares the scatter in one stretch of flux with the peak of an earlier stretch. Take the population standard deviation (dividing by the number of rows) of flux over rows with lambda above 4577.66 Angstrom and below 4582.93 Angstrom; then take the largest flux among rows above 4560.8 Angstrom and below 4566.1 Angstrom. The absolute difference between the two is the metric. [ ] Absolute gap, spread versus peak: 14.0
